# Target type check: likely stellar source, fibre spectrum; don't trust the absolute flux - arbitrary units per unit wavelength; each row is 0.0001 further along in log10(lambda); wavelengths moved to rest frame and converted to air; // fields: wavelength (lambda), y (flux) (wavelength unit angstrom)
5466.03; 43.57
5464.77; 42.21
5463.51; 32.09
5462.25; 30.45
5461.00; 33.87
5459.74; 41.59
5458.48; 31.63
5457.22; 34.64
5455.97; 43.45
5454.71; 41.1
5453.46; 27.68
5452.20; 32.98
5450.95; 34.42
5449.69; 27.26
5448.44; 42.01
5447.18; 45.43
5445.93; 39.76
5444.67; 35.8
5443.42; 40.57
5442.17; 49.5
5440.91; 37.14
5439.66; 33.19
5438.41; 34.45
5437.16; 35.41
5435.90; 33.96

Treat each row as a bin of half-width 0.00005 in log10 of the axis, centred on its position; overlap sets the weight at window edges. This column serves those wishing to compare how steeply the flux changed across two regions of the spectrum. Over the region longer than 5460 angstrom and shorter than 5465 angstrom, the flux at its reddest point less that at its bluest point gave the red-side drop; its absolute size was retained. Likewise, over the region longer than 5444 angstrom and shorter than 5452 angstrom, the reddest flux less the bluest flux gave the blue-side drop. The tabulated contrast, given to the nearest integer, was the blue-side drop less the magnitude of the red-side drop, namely -10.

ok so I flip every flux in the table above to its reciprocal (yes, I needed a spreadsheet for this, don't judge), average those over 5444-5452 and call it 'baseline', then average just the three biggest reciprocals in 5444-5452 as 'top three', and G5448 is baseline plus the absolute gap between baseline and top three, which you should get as 0.031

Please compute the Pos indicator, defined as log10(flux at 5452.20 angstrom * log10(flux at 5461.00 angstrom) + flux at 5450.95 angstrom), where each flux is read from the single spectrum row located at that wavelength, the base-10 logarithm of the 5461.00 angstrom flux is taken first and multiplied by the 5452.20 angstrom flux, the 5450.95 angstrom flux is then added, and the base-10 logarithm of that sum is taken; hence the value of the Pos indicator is 1.929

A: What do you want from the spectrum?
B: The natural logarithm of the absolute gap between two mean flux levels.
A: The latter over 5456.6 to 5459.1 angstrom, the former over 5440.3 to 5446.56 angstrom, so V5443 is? 2.0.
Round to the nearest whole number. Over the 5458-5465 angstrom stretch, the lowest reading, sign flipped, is -30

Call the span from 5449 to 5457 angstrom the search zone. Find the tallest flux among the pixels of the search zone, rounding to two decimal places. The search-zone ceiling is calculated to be 43.45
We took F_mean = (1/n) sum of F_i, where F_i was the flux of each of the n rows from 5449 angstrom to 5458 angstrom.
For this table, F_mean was 34.5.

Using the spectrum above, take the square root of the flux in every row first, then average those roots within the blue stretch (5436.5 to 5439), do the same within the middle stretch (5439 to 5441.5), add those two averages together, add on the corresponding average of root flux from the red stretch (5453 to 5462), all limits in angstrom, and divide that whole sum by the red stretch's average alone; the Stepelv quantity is 2.97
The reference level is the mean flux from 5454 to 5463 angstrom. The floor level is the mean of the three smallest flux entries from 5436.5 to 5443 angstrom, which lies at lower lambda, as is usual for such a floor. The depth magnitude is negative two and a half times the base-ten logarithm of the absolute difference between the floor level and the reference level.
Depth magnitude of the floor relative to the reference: -0.9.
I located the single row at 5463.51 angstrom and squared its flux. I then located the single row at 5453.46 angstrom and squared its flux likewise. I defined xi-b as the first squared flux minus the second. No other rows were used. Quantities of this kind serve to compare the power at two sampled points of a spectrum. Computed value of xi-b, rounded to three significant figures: 264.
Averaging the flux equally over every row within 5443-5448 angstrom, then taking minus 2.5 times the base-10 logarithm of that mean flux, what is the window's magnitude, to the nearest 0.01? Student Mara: -4.02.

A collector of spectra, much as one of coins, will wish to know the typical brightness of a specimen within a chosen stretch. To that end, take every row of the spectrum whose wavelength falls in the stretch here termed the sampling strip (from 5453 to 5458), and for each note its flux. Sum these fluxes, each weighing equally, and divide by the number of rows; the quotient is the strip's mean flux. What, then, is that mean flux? 37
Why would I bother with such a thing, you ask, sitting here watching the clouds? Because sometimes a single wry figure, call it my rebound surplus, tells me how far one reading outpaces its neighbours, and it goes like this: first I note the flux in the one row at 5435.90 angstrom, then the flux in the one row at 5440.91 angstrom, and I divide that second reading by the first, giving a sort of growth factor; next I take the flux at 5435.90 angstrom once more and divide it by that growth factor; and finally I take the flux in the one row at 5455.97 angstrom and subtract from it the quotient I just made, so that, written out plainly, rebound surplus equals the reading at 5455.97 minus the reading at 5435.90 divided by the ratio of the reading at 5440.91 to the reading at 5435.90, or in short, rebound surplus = 12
